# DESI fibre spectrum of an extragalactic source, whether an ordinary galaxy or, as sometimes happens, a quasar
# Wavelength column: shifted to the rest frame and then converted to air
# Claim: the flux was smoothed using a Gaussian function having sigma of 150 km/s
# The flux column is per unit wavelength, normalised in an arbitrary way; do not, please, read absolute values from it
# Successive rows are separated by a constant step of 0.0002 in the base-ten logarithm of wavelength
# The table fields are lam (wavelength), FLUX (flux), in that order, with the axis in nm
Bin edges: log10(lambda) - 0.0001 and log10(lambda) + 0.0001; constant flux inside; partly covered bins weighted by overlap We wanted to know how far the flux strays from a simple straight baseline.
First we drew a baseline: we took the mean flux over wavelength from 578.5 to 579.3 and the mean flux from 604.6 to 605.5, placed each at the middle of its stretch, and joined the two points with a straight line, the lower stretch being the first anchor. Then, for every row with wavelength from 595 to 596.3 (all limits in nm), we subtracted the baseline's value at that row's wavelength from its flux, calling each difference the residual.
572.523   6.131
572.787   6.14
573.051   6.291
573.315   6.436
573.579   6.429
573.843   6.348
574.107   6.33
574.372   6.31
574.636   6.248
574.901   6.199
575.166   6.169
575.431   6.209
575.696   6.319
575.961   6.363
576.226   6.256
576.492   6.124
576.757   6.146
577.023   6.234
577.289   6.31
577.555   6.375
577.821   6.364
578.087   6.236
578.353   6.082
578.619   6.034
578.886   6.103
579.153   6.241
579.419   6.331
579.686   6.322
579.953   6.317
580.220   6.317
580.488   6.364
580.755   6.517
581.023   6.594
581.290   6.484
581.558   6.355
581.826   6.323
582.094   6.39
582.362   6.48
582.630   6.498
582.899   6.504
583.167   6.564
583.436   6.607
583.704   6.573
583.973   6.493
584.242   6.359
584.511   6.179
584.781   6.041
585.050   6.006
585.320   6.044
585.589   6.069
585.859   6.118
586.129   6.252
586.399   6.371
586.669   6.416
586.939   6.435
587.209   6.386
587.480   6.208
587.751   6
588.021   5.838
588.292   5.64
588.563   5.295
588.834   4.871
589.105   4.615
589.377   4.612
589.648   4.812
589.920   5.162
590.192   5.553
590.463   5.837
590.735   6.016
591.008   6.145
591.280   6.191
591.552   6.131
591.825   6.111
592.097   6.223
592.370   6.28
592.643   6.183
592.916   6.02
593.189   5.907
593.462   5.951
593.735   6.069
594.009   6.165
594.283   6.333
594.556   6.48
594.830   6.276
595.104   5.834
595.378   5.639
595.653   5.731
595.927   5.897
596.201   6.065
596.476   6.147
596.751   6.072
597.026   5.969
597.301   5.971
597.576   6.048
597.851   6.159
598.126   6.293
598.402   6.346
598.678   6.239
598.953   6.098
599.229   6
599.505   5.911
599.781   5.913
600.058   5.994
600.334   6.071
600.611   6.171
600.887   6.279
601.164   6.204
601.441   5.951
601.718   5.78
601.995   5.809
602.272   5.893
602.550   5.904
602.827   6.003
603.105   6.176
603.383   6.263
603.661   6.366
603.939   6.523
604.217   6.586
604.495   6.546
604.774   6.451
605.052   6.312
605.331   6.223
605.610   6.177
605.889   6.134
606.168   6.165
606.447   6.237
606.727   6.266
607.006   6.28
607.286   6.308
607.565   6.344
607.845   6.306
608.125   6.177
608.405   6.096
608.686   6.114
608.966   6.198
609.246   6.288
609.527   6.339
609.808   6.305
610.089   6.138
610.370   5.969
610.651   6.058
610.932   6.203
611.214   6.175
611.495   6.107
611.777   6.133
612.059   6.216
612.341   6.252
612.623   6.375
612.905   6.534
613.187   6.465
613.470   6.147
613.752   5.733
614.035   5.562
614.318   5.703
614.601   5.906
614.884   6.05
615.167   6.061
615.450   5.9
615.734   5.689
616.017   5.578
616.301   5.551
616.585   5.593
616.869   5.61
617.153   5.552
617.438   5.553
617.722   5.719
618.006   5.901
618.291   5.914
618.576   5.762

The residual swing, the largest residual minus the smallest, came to 0.42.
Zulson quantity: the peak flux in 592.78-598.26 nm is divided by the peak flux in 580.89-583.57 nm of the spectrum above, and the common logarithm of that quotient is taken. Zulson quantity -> -0.01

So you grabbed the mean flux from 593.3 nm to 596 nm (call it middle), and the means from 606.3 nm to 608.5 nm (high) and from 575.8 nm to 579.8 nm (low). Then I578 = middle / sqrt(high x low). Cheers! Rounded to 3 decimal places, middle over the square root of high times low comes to 0.967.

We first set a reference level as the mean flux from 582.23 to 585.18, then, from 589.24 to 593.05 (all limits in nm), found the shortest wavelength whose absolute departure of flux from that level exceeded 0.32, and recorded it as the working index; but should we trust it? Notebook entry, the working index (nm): 589.377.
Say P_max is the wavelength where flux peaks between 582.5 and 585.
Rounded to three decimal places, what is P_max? 583.436 nm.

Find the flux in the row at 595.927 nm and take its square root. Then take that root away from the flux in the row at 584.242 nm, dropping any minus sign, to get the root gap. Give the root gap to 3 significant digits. 3.93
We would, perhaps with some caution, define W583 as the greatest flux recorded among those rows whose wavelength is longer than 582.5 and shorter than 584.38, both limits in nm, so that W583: 6.607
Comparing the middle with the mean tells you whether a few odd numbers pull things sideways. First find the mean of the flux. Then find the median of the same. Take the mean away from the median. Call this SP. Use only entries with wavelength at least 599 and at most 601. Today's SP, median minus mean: -0.05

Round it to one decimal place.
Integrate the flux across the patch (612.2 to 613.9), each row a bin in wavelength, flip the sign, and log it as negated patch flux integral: -10.6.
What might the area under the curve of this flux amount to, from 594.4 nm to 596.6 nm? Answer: 13.2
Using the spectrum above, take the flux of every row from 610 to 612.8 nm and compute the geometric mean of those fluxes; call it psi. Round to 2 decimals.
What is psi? 6.16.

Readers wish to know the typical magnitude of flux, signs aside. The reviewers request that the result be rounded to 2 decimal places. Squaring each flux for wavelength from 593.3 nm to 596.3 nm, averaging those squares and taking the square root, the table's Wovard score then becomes 6.05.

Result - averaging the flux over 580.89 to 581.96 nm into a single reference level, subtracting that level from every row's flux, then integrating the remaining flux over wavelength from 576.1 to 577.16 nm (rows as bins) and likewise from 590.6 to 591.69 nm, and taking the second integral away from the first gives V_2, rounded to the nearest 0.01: 0.08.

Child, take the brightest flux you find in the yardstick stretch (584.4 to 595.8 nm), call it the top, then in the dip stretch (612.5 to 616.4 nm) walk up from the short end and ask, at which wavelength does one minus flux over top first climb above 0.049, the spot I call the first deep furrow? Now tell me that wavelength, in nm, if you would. 613.470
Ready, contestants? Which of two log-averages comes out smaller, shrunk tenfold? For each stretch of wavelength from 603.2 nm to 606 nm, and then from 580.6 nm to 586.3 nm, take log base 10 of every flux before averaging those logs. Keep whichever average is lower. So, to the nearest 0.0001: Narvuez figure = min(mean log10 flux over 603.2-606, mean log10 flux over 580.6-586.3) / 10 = 0.0803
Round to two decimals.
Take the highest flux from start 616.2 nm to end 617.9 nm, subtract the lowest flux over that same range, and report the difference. 0.17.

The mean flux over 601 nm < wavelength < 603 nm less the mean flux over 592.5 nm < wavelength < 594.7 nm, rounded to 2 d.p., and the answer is -0.20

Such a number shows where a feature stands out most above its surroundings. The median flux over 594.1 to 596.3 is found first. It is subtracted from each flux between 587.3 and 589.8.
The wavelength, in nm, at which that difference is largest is 587.480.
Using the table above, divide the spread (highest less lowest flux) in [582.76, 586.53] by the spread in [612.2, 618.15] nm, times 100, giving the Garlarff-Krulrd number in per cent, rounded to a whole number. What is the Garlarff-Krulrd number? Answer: 61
